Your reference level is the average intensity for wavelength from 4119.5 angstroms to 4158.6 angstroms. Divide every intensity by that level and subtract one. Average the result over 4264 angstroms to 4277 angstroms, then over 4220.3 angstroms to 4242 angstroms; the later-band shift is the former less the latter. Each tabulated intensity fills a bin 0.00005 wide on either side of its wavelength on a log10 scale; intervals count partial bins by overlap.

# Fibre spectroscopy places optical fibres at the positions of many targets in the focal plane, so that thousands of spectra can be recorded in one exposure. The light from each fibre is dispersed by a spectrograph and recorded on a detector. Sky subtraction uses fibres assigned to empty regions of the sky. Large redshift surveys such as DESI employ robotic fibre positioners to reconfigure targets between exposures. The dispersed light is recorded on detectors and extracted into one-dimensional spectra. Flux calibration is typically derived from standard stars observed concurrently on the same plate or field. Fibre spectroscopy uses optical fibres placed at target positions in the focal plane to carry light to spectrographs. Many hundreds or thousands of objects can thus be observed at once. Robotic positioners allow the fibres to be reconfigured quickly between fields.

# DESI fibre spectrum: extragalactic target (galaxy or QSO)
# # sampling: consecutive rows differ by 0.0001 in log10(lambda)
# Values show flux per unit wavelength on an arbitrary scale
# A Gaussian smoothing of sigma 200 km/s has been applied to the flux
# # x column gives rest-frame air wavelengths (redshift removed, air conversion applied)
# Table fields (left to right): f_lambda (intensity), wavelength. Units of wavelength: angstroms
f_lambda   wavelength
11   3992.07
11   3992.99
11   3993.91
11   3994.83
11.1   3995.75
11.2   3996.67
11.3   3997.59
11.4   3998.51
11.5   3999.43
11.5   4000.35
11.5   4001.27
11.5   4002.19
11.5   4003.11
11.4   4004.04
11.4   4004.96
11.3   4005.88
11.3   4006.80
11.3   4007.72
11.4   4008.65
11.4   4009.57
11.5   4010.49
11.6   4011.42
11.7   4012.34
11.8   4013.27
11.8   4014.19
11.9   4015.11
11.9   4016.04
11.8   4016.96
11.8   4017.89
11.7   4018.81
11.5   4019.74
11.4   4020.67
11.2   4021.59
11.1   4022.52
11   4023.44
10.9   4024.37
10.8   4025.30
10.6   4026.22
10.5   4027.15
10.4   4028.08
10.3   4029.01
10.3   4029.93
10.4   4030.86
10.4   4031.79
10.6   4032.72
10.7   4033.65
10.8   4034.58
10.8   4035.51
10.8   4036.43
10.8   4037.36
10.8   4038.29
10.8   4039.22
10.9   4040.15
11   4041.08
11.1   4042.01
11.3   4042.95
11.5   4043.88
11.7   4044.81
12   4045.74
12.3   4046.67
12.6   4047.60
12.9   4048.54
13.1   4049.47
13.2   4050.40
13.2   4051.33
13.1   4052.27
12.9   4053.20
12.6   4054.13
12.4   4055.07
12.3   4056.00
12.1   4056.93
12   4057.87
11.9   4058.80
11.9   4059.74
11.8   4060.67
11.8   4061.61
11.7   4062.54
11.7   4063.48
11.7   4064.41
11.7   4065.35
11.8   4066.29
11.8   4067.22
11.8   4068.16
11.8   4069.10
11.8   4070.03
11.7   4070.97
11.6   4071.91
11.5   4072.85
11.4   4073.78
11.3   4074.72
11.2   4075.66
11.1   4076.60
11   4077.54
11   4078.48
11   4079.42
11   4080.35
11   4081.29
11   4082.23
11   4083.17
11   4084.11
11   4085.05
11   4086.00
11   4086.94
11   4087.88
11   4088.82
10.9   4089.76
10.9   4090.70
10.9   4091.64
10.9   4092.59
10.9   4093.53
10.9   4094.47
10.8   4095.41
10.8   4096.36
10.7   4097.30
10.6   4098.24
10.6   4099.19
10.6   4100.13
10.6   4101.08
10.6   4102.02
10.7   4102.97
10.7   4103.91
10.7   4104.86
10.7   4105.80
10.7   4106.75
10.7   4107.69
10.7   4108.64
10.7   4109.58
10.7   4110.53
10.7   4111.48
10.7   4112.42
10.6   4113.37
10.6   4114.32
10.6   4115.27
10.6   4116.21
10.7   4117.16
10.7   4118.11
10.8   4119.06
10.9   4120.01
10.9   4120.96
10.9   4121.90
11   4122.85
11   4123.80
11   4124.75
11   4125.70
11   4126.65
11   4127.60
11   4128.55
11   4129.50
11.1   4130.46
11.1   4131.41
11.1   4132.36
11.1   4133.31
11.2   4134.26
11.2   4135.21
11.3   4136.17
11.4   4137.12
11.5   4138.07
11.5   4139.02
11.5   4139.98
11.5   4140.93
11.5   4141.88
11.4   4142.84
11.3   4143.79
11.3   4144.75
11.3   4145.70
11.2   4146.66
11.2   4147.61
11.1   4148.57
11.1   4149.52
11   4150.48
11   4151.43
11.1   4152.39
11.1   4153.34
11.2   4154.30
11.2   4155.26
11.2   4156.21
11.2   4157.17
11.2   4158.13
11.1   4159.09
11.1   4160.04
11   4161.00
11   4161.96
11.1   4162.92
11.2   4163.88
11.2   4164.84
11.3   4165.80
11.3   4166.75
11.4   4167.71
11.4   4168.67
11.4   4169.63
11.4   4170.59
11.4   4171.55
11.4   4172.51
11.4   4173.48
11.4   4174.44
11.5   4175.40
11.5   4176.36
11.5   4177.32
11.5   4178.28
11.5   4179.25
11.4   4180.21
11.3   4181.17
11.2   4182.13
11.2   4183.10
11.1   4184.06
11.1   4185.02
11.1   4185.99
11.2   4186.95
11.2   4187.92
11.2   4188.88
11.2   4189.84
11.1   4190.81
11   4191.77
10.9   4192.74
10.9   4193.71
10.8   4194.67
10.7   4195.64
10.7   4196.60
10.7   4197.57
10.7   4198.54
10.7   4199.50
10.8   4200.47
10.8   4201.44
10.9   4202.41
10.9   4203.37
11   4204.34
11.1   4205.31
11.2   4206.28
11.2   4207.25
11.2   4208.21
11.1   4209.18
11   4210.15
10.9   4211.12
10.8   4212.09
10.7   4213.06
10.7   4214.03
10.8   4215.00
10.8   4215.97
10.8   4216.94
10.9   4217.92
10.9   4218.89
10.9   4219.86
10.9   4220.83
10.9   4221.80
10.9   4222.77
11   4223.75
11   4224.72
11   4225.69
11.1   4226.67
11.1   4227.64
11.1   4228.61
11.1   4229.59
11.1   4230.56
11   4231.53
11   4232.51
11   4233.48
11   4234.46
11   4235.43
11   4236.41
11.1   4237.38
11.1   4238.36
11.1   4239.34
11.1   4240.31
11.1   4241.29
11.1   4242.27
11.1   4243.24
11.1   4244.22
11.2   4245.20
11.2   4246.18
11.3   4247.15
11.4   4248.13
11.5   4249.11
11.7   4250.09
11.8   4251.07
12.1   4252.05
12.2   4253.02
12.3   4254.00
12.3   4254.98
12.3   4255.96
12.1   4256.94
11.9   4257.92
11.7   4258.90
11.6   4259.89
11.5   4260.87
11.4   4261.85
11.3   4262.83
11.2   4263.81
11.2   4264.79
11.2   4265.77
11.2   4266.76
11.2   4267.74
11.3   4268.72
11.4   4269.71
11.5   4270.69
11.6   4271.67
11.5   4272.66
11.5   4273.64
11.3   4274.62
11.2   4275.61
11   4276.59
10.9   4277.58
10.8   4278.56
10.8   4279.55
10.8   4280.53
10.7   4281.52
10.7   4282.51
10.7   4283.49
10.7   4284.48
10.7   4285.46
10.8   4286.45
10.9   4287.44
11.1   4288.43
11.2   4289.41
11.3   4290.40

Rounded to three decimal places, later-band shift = 0.025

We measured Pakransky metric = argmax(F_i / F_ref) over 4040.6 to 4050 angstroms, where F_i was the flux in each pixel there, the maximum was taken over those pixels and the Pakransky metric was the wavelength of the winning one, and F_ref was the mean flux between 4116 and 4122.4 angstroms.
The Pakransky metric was 4049.47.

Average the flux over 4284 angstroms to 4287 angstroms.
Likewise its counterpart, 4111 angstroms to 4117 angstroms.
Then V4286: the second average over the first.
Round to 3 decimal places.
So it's 0.991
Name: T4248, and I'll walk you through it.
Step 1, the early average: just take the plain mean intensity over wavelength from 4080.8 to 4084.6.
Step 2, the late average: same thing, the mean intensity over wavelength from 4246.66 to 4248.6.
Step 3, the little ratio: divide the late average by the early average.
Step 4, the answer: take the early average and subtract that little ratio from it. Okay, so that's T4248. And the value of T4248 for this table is 9.97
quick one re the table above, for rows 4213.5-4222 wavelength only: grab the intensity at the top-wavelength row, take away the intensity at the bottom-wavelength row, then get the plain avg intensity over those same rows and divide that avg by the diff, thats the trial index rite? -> 54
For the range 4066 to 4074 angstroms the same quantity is -29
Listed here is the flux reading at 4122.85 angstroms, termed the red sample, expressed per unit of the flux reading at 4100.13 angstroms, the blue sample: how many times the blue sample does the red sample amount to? 1.04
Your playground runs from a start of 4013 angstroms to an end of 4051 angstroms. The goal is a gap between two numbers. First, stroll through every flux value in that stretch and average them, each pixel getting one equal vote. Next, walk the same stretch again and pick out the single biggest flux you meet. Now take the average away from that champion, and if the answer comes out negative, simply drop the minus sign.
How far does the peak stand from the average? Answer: 1.90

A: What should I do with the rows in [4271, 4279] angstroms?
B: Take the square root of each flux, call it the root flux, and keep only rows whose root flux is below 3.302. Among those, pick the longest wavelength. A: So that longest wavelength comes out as 4278.56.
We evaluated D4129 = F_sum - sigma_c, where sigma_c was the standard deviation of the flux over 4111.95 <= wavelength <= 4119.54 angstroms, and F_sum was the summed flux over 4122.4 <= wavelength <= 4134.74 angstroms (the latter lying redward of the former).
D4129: 144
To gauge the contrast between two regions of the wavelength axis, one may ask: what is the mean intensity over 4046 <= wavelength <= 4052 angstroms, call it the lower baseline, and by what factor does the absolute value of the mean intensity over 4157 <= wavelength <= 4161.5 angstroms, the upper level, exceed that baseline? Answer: 0.86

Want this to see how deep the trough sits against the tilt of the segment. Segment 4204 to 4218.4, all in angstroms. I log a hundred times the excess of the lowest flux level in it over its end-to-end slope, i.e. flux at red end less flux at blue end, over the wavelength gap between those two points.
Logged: 1071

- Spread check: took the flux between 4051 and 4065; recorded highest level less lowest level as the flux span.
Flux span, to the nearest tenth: 1.5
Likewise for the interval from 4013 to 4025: 1.0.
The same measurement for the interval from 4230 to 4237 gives 0.1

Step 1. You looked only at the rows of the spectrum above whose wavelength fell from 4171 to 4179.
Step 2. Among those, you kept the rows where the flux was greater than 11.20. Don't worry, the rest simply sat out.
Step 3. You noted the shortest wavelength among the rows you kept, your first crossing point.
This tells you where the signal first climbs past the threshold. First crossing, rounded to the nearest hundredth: 4171.55 angstroms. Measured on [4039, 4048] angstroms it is 4042.95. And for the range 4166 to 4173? 4166.75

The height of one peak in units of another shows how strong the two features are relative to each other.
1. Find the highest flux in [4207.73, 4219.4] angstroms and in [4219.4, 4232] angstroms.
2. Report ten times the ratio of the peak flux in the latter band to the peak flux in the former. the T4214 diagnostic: 9.9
